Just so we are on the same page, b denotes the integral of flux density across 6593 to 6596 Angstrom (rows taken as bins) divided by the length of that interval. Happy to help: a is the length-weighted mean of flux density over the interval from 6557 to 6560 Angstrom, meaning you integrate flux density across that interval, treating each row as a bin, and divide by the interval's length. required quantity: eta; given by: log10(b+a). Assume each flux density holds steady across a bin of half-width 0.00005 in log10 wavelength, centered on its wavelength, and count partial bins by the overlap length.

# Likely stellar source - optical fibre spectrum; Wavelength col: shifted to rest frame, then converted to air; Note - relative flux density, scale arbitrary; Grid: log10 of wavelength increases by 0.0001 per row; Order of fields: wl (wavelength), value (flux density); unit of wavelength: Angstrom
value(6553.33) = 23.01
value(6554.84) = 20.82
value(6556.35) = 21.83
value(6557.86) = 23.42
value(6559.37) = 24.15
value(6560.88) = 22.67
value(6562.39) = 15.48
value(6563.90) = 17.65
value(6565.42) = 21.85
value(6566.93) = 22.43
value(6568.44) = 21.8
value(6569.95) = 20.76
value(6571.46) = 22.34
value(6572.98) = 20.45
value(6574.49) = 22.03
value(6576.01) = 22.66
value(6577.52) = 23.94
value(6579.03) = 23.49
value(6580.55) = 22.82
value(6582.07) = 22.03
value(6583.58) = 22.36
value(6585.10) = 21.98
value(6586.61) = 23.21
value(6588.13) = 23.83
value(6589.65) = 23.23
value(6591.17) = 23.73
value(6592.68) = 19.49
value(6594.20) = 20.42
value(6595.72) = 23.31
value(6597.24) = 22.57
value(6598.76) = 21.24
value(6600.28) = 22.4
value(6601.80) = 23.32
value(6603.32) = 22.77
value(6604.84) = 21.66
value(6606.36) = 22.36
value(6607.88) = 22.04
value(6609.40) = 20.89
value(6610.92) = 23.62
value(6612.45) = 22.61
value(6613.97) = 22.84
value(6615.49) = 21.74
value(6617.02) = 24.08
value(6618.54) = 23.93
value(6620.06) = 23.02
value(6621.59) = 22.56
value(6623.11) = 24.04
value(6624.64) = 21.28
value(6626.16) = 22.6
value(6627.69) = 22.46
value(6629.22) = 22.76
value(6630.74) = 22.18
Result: 1.65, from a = 23.7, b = 21.3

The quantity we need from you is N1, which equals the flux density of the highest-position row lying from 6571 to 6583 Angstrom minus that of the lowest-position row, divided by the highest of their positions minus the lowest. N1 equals -0.03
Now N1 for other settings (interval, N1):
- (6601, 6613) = -0.07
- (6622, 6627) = -0.47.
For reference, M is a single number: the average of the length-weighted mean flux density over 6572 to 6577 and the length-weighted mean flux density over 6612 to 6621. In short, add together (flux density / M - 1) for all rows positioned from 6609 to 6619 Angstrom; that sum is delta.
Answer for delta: 0.12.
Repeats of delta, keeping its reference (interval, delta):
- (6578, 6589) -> 0.12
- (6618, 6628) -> 0.13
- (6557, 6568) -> -0.42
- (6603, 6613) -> -0.05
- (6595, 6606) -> 0.01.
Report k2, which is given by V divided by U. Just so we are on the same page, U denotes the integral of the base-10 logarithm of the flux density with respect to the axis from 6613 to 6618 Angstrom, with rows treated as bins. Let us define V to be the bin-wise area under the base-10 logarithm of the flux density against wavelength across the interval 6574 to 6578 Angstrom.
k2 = 0.8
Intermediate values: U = 6.80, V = 5.43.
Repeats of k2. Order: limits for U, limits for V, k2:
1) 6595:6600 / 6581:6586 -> 1.0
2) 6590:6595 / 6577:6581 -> 0.8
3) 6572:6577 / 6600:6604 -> 0.8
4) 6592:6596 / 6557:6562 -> 1.3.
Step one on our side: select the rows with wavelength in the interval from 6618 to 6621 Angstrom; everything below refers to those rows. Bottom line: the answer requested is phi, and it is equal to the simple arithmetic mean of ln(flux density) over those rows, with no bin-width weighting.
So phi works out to 3.16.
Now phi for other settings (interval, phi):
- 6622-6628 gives 3.12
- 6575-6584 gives 3.13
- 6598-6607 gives 3.10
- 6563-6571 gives 3.04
